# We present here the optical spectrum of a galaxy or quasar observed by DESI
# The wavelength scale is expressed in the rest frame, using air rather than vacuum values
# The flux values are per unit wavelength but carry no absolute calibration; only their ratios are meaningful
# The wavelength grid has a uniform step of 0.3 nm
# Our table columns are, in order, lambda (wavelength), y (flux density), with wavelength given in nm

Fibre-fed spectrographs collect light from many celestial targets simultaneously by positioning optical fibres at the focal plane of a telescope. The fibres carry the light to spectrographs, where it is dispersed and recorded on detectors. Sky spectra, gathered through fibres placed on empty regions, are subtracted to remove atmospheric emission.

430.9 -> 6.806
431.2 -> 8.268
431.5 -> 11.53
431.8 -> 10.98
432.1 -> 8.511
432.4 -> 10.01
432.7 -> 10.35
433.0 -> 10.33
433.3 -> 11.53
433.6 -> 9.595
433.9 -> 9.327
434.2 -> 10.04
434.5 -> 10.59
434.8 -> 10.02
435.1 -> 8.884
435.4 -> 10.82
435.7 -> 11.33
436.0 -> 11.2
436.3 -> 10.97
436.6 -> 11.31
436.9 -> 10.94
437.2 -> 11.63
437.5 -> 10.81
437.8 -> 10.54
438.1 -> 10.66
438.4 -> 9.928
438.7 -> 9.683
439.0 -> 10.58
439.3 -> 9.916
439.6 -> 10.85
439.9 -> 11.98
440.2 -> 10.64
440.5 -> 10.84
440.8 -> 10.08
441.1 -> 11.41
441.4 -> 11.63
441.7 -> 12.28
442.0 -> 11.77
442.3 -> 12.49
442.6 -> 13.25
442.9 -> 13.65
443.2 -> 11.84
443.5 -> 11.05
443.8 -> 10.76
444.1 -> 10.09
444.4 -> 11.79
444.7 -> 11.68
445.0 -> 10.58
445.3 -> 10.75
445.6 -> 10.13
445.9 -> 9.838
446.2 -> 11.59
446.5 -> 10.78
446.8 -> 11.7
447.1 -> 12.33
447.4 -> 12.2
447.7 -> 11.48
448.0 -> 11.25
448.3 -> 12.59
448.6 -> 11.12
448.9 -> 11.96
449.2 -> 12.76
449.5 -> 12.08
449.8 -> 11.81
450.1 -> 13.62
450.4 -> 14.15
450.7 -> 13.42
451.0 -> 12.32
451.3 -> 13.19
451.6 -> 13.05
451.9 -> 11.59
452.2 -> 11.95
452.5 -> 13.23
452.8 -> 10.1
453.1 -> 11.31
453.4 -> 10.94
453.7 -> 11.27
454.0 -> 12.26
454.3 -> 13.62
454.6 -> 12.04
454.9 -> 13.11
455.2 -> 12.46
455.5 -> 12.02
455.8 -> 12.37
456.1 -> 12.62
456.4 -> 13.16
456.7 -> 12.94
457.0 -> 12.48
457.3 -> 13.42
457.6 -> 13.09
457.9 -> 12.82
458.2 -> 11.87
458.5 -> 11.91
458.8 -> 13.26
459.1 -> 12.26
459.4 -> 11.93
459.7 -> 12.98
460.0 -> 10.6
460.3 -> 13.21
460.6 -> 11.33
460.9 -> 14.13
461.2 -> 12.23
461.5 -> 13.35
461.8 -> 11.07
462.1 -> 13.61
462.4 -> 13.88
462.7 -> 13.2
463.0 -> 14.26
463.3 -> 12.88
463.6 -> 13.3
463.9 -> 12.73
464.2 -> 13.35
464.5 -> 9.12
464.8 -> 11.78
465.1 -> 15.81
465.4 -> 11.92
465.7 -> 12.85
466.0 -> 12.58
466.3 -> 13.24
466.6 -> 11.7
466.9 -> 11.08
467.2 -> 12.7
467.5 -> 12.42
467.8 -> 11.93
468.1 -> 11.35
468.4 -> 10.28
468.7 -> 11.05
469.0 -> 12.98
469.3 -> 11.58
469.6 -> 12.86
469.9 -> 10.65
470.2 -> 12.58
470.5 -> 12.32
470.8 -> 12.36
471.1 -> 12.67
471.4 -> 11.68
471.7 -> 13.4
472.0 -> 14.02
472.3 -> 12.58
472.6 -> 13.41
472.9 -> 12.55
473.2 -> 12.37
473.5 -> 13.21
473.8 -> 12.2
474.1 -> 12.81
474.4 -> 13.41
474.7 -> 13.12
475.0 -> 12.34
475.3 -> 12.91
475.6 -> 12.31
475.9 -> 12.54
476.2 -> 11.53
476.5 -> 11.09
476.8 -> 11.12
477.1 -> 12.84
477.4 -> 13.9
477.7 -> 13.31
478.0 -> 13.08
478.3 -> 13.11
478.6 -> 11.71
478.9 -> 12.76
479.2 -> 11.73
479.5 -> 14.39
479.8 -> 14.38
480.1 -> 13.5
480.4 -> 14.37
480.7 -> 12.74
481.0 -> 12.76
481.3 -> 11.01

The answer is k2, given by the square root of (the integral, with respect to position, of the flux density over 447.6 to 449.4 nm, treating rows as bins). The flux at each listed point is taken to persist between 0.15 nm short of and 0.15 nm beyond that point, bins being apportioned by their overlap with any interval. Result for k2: 4.6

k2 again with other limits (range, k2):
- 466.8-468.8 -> 4.8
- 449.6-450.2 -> 2.7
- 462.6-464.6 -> 5.1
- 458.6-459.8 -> 3.9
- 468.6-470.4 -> 4.6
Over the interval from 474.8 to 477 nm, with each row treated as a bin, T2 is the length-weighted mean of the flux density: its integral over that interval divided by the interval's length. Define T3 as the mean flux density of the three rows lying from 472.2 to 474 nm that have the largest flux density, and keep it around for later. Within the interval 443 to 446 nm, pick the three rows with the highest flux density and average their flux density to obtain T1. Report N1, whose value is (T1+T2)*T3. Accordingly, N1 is 311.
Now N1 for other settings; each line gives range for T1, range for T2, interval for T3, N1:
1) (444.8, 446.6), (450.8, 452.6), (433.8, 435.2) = 241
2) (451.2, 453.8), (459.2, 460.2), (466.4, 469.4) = 319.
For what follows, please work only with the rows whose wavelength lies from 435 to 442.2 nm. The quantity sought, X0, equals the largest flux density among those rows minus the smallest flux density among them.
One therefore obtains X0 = 3.4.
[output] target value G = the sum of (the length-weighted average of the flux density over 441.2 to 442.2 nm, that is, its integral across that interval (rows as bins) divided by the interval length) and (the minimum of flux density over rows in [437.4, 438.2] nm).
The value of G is 22.4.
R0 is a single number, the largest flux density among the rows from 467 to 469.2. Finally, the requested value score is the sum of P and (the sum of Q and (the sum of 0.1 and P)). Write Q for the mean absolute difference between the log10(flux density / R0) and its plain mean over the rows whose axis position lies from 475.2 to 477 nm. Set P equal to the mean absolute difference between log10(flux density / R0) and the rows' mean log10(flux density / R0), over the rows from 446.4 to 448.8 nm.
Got 0.163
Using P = 0.0195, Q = 0.024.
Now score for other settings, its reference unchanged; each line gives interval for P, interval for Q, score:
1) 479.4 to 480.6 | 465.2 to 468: 0.140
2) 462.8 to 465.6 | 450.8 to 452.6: 0.210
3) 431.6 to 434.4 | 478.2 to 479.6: 0.183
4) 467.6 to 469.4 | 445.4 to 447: 0.175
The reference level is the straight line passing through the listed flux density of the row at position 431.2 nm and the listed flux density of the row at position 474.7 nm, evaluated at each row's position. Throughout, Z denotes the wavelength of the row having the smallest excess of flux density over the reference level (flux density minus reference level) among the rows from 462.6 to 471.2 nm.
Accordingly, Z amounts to 464.5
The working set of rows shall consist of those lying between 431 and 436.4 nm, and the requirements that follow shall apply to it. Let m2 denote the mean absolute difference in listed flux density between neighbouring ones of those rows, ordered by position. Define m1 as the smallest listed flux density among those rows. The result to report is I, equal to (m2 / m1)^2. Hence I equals 0.0152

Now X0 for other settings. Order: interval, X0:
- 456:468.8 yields 6.7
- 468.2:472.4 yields 3.7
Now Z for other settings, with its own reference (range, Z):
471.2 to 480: 476.8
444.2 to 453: 452.8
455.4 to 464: 460.0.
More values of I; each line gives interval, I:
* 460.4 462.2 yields 0.0370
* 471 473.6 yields 0.0064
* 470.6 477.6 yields 0.0047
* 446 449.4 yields 0.0054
